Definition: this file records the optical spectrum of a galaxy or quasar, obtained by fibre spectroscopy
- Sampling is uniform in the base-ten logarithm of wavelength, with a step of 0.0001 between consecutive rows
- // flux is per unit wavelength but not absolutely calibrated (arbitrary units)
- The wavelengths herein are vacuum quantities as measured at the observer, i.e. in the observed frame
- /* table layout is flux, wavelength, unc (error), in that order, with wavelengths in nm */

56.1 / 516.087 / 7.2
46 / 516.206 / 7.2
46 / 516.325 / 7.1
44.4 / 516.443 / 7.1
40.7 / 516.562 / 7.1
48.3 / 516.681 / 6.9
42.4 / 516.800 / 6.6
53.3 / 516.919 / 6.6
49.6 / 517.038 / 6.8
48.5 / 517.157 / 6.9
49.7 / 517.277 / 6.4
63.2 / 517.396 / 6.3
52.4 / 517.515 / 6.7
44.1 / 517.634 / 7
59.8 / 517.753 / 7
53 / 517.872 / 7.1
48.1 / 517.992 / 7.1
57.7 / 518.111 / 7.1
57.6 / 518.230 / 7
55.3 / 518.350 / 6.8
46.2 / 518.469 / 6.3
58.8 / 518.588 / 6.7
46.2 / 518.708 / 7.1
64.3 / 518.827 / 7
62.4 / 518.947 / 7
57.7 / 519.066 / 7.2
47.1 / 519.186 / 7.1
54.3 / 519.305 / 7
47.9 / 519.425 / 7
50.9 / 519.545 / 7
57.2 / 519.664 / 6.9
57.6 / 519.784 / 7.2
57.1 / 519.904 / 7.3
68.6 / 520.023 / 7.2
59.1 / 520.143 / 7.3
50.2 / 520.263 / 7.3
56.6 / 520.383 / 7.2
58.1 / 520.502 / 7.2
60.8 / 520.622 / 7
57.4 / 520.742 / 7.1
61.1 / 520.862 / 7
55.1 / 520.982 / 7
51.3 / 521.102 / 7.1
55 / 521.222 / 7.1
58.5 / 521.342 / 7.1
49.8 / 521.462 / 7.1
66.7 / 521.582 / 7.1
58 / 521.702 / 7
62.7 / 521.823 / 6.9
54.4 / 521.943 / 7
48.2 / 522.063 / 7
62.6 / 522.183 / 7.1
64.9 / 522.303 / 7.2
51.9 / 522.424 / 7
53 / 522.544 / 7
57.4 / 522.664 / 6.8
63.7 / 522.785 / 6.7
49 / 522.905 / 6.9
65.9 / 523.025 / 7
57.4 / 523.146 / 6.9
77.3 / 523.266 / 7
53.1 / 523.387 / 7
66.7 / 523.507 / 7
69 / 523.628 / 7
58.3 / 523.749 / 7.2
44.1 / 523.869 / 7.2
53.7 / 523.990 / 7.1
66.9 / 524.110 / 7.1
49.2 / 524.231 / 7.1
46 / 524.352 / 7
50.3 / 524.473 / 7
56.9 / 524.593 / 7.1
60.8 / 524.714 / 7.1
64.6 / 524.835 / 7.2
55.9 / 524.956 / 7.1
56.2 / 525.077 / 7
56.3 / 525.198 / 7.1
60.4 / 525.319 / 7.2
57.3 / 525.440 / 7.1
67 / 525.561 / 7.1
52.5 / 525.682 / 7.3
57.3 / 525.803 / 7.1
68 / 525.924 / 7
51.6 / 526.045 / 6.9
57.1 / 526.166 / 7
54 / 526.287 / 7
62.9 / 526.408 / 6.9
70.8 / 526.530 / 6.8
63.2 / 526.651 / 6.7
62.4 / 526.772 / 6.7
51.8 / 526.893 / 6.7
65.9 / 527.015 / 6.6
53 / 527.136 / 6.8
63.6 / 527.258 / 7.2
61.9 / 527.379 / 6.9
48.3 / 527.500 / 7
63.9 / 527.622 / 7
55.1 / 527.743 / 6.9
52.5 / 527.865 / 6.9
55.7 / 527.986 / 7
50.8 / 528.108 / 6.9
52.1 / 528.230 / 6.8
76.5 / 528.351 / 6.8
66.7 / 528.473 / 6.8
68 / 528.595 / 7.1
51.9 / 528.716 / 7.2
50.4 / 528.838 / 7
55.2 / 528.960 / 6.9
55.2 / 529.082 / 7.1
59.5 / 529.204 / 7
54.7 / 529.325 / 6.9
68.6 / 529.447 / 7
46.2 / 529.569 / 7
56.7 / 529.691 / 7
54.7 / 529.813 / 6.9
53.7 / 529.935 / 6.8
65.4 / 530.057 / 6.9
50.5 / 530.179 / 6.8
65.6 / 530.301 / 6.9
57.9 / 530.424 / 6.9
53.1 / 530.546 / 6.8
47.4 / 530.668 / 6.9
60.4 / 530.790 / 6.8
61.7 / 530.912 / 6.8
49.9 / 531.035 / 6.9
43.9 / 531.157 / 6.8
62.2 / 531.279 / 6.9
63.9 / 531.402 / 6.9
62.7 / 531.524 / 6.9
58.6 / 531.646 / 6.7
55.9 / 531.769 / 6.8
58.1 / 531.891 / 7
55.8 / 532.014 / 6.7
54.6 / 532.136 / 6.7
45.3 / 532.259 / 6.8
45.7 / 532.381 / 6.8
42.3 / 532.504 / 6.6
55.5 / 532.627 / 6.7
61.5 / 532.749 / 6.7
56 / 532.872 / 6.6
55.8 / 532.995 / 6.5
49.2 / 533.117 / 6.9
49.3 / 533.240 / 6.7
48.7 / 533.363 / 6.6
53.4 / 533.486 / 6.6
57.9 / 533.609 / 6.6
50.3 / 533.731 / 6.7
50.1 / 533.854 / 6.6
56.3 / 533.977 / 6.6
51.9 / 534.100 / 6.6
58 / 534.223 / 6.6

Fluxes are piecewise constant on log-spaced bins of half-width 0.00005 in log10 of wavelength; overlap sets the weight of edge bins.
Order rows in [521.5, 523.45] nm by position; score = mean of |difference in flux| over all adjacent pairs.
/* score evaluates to 10.2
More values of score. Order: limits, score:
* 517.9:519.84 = 7.0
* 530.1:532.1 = 6.5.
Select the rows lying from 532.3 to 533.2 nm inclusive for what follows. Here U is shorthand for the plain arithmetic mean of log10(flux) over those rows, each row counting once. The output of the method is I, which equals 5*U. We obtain 8.576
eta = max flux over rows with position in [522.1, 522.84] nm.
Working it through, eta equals 64.9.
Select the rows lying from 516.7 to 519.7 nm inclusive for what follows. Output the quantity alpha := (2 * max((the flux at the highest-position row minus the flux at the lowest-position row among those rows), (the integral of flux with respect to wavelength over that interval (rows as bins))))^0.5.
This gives 18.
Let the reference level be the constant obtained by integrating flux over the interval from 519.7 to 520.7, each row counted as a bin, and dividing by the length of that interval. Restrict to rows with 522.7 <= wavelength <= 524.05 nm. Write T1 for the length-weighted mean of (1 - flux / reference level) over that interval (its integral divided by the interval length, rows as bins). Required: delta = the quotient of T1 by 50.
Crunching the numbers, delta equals -0.0005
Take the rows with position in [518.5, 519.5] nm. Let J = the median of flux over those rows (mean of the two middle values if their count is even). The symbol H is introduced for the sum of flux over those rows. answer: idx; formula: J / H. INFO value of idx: 0.128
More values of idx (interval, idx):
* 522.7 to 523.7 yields 0.129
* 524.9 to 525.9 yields 0.123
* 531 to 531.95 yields 0.128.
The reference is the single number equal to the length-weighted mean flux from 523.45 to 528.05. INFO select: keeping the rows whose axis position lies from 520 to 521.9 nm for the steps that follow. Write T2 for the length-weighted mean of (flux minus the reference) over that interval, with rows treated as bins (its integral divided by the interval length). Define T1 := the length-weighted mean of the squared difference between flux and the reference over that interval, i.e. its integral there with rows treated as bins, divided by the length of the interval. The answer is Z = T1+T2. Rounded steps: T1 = 25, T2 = -0.3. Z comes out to 24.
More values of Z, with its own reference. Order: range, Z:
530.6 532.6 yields 62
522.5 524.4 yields 82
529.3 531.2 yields 53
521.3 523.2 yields 37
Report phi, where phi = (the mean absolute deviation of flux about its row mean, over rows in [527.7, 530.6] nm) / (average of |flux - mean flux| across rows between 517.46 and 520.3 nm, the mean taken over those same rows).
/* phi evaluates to 1.12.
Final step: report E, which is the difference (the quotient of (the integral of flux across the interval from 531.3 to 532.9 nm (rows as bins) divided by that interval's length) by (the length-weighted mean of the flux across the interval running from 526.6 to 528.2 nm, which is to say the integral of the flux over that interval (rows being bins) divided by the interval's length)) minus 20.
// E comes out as -19.0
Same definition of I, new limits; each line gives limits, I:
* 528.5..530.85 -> 8.750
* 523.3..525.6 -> 8.782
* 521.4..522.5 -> 8.791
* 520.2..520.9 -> 8.789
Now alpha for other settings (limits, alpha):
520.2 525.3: 24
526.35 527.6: 12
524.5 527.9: 20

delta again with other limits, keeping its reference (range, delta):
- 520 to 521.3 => 0.0004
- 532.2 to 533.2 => 0.0024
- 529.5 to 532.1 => 0.0007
